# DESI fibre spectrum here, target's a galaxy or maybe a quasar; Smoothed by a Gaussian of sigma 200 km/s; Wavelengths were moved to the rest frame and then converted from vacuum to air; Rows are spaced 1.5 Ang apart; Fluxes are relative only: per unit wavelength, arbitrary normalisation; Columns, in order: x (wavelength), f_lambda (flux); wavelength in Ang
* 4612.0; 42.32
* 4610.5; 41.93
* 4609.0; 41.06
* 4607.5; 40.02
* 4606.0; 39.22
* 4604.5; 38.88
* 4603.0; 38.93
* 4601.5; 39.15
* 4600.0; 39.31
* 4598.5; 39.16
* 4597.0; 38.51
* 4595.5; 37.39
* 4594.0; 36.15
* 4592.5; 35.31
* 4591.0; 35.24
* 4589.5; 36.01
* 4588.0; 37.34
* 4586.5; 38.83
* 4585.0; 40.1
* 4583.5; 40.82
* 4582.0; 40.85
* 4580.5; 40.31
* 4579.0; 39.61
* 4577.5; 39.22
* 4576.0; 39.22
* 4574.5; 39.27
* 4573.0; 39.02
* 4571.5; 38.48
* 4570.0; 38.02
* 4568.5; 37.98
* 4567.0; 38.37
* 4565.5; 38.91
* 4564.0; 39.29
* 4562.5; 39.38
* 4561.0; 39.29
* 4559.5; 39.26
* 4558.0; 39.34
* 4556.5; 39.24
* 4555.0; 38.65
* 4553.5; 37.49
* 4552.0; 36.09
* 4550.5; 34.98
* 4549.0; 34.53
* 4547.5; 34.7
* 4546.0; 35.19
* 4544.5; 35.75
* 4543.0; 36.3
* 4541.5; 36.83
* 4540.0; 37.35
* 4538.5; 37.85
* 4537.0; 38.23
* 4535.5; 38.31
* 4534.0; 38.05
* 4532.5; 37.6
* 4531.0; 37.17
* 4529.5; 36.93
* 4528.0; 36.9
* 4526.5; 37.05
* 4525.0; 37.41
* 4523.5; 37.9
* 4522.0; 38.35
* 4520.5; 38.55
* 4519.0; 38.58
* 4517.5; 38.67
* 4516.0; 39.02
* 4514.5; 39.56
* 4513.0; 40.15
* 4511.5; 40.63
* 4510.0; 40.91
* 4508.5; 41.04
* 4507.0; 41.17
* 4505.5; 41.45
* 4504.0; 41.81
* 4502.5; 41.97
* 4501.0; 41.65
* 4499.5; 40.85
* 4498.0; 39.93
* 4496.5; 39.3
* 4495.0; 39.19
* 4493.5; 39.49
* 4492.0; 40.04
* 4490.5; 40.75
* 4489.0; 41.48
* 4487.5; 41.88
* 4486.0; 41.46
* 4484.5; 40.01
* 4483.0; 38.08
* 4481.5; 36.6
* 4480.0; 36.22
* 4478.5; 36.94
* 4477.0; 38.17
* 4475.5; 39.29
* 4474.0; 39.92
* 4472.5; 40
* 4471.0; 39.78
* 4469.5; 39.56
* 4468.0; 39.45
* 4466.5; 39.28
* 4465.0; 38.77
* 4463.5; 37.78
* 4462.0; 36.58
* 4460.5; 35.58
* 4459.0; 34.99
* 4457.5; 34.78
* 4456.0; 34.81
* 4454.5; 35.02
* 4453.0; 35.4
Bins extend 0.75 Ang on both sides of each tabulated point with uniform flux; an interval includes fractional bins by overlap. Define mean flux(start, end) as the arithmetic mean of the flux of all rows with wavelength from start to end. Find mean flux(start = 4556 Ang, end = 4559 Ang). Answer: 39.29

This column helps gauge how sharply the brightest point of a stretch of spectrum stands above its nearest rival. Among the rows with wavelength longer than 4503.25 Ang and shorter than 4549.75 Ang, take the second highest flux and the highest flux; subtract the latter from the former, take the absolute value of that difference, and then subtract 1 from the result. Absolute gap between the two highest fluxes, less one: -0.64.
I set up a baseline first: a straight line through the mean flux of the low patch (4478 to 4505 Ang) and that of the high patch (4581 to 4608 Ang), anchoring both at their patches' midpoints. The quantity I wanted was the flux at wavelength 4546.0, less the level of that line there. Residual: -3.9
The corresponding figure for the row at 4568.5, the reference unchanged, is -0.8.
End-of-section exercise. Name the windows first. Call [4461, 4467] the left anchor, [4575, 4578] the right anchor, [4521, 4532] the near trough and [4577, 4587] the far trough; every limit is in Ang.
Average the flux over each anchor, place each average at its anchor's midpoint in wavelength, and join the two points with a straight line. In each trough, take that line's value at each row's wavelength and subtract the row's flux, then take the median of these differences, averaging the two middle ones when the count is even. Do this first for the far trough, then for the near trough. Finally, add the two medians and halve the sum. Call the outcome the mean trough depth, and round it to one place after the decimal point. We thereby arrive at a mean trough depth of 0.4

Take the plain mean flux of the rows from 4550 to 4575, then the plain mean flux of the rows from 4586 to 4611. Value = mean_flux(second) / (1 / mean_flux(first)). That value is 1474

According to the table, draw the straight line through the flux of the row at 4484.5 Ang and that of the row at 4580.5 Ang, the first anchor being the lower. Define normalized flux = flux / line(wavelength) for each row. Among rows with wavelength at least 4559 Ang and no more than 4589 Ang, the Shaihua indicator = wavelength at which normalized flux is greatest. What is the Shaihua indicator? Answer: 4582.0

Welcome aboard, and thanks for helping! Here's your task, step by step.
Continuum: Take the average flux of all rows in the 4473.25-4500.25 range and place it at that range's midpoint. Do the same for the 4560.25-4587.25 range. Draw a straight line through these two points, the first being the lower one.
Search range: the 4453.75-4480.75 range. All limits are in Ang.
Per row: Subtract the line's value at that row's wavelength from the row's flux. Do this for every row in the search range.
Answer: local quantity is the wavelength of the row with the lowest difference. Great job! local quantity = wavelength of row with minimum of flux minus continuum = 4457.5 Ang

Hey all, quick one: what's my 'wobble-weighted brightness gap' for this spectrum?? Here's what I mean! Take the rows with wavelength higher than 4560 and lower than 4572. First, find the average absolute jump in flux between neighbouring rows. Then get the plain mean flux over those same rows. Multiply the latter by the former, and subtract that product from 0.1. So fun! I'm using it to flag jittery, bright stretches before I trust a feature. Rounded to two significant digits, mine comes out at -11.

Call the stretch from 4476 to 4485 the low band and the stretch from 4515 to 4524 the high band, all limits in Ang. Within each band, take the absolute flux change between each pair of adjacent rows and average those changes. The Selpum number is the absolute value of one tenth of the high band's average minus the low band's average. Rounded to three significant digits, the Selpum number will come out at 1.13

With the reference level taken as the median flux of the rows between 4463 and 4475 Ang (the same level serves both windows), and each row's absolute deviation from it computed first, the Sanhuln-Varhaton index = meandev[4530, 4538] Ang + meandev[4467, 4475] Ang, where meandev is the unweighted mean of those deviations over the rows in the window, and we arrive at 1.9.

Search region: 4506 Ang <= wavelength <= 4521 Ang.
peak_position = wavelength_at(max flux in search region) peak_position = 4507.0 Ang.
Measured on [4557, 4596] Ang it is 4582.0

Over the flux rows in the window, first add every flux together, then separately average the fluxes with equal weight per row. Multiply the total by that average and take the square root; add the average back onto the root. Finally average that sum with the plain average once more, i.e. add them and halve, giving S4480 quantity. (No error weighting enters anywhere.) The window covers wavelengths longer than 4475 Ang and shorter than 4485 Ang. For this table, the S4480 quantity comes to 88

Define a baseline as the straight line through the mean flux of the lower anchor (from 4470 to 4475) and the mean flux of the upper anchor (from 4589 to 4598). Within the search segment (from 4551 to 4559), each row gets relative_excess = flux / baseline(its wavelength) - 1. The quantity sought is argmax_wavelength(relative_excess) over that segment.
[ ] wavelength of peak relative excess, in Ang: 4558.0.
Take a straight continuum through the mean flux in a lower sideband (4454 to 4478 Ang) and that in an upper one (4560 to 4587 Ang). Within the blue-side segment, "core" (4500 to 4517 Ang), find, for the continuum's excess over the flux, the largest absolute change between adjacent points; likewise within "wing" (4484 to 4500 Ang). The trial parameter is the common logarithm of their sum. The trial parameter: 0.31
